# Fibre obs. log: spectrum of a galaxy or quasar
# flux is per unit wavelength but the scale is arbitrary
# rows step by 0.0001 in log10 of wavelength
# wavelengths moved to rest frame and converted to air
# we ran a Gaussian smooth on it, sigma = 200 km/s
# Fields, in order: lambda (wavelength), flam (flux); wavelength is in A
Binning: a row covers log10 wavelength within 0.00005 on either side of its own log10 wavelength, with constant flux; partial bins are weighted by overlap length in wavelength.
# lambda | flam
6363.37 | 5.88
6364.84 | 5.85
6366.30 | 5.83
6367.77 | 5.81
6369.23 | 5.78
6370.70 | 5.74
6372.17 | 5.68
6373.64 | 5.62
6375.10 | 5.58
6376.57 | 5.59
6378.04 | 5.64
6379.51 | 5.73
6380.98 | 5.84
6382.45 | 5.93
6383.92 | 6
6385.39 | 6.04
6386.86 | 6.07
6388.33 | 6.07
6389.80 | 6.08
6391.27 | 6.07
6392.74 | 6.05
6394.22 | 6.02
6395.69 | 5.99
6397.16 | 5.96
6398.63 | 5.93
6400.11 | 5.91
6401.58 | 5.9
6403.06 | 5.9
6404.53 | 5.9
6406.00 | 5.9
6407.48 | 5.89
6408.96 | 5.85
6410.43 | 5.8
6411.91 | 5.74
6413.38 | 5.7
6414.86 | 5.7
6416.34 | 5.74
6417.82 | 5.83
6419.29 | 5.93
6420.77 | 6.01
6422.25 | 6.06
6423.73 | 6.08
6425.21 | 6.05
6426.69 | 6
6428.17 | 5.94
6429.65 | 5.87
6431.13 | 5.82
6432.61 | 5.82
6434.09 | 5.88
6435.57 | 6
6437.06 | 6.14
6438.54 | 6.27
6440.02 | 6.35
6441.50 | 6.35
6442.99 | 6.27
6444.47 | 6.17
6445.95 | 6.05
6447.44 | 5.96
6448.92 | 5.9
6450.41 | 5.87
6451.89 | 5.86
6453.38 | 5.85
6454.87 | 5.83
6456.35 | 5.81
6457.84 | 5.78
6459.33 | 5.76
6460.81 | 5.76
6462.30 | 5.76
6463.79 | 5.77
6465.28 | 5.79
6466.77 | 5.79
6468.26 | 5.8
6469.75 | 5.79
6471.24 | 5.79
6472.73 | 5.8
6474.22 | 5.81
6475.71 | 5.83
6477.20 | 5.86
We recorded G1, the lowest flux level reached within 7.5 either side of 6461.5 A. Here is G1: 5.76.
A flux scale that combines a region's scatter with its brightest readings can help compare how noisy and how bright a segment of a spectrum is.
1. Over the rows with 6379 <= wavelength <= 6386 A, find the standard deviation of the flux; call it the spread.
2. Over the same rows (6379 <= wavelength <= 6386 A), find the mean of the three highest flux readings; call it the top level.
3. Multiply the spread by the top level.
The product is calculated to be 0.7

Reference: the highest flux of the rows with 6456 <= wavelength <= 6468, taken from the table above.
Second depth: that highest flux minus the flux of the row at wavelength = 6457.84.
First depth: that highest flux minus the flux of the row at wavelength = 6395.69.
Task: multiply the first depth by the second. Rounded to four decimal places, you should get -0.0054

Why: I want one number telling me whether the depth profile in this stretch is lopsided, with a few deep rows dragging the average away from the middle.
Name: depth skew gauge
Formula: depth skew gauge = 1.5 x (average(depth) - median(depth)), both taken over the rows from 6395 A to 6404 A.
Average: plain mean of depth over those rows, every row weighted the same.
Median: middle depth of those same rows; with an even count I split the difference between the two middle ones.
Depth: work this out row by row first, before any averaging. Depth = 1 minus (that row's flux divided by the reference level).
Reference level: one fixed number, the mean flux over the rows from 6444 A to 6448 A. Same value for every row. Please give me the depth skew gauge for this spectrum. -0.003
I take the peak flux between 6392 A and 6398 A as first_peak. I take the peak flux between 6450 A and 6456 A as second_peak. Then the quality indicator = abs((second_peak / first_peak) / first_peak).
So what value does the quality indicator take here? 0.160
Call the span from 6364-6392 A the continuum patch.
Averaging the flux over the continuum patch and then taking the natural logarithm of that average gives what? 1.76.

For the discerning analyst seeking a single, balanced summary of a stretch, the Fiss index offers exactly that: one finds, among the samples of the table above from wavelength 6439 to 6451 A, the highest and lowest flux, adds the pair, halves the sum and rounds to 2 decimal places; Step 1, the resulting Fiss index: 6.11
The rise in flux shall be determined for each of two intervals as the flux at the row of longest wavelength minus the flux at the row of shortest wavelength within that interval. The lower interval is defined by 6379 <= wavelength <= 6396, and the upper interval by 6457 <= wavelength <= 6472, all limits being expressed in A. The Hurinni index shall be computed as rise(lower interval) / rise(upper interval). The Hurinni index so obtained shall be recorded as 26.0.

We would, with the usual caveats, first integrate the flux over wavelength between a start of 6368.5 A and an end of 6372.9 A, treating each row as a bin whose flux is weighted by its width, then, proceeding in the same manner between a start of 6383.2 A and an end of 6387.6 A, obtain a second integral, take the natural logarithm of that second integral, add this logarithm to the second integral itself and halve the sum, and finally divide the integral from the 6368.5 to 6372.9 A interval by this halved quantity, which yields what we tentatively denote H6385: 1.69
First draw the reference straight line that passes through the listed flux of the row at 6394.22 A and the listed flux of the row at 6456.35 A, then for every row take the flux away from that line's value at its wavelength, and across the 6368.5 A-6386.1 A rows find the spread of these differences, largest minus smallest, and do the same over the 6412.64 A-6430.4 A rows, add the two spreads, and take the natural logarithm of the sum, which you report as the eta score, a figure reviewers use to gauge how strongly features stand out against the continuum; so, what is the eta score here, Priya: -0.1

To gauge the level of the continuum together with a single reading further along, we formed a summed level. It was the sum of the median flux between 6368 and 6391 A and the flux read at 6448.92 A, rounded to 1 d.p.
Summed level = 11.7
